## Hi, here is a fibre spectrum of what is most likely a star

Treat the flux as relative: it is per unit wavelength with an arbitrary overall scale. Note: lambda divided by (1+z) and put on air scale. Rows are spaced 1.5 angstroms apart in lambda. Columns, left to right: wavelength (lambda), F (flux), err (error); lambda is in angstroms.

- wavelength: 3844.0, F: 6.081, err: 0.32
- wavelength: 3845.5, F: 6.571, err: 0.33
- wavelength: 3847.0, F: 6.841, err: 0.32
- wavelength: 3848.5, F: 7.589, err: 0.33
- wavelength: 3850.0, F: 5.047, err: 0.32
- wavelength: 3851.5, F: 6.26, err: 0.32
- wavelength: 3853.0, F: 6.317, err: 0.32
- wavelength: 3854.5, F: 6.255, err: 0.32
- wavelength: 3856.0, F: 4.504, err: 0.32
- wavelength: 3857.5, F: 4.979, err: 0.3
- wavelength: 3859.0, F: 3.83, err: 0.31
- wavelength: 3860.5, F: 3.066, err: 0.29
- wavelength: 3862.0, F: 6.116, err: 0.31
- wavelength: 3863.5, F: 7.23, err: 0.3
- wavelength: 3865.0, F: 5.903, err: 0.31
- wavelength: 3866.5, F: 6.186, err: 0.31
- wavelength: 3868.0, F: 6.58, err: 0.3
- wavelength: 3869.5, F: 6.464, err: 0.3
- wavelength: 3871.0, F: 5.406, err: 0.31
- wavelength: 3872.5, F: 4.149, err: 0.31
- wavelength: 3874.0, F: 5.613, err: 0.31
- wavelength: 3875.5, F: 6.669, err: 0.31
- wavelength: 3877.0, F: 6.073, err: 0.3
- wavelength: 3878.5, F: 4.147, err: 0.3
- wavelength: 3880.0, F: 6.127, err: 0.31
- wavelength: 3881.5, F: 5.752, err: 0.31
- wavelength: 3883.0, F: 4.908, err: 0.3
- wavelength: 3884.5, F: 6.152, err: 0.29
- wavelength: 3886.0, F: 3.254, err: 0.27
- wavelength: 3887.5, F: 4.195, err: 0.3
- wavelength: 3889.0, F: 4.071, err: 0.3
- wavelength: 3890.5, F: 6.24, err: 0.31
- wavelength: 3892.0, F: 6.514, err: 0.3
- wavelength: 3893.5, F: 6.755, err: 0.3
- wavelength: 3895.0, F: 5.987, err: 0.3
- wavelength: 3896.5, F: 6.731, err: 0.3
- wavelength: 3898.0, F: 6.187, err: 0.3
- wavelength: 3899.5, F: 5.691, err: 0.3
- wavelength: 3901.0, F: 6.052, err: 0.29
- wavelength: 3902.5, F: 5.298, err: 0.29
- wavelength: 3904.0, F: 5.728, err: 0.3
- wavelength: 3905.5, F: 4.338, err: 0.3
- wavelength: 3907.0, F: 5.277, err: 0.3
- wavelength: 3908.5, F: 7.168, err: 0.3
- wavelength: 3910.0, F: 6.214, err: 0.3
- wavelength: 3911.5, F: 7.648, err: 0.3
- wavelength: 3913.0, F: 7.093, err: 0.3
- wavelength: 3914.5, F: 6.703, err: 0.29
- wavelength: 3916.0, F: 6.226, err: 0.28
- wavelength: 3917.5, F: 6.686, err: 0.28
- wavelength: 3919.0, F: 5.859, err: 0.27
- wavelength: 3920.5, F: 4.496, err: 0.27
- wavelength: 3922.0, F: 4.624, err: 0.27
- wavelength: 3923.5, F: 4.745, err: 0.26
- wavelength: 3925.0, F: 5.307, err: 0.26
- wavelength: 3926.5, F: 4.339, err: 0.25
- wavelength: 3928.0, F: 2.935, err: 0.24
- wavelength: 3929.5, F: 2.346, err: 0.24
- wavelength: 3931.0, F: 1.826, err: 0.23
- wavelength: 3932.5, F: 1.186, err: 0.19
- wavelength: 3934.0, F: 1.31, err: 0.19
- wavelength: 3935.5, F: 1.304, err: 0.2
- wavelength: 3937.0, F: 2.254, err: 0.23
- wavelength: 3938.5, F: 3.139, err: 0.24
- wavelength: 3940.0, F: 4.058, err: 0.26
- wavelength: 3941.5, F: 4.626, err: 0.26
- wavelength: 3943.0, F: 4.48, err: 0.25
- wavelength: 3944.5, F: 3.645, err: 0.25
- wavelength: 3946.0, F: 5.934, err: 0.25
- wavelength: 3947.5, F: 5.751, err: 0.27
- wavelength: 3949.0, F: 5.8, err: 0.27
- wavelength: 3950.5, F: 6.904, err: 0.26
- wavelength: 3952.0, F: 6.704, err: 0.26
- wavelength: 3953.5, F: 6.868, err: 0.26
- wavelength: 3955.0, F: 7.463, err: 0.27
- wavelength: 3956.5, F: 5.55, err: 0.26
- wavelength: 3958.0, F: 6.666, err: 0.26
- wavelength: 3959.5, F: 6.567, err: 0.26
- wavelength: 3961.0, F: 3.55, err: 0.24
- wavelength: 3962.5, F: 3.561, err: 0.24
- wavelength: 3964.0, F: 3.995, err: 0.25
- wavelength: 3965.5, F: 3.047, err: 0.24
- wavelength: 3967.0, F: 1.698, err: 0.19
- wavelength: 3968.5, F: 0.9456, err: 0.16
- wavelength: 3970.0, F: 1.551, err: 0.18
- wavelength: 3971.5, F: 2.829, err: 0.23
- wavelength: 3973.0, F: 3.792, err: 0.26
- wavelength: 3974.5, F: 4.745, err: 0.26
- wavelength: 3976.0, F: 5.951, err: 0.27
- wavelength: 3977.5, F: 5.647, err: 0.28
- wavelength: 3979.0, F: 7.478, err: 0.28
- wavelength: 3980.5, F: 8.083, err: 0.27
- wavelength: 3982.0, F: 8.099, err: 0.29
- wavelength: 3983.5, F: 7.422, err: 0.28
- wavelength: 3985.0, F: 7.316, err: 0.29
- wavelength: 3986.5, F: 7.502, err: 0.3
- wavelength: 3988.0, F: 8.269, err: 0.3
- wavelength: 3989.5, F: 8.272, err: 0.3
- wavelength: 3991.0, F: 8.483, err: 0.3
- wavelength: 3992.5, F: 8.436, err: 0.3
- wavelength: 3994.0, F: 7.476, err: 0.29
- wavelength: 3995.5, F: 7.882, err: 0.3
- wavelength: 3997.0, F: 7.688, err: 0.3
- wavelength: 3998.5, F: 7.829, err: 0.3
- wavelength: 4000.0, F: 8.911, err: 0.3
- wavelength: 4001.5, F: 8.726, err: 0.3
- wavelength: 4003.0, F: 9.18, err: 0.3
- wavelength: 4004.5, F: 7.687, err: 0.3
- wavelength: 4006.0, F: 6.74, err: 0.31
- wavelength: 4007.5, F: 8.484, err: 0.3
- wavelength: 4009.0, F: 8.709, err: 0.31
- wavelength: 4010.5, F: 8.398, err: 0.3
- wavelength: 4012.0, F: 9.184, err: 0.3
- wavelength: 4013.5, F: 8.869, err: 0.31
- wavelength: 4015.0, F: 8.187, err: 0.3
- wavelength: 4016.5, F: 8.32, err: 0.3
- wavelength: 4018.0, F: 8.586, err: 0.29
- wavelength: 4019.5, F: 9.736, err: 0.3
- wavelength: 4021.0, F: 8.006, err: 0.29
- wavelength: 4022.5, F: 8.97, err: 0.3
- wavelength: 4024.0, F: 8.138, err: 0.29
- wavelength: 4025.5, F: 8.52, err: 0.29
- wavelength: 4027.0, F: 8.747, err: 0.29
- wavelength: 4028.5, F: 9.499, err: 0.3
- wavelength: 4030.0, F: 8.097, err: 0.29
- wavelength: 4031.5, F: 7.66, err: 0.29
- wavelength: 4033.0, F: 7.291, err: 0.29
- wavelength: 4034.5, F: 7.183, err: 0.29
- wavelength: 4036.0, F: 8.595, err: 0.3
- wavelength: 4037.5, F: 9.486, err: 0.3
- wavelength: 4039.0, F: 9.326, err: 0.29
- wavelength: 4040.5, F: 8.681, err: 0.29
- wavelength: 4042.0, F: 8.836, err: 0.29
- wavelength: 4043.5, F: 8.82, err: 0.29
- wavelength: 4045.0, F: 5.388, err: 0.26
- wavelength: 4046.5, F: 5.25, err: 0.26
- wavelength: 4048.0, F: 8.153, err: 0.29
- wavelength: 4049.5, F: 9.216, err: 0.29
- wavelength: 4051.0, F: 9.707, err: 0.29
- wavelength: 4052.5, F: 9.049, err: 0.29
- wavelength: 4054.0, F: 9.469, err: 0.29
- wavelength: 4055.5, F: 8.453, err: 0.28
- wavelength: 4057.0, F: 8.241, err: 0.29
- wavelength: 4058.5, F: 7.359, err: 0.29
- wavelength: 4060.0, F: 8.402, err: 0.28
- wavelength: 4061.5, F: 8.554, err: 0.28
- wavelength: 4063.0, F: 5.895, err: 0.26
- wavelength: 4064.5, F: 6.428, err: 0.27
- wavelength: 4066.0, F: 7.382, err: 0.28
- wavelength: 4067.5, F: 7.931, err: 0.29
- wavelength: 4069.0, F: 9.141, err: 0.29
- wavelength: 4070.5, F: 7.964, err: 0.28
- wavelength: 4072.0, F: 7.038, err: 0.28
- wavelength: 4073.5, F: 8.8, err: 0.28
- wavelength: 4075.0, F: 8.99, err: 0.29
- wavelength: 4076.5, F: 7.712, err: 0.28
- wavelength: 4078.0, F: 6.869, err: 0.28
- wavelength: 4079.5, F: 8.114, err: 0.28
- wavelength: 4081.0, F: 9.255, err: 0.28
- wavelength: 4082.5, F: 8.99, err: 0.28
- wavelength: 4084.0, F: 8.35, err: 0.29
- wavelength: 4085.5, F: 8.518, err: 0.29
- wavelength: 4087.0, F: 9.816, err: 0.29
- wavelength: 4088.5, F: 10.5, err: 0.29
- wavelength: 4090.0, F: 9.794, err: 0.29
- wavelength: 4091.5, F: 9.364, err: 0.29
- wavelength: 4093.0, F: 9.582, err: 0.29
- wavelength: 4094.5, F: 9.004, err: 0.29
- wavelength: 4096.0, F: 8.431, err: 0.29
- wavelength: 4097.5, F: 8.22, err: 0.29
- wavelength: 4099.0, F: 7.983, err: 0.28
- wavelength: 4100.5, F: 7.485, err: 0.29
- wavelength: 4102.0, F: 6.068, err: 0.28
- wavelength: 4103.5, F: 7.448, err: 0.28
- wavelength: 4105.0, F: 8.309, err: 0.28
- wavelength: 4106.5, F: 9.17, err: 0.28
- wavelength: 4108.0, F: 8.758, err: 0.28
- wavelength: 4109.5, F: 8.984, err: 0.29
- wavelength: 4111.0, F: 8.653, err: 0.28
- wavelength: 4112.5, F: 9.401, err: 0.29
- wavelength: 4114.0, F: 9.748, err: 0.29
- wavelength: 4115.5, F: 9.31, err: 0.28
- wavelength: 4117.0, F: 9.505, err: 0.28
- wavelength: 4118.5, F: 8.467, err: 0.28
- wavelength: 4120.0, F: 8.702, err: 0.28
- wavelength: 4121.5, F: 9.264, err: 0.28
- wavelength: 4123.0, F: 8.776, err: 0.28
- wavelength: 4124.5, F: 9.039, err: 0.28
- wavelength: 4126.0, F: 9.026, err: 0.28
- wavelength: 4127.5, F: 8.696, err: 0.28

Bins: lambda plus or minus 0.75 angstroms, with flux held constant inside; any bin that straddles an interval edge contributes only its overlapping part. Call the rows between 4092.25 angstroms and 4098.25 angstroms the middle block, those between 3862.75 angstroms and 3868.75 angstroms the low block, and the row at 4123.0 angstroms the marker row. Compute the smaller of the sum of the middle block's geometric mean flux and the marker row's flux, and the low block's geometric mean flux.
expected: 6.5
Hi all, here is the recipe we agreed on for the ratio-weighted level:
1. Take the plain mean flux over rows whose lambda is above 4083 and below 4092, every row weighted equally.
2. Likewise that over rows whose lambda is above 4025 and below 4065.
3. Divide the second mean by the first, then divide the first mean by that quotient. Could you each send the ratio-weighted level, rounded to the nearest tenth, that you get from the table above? 10.8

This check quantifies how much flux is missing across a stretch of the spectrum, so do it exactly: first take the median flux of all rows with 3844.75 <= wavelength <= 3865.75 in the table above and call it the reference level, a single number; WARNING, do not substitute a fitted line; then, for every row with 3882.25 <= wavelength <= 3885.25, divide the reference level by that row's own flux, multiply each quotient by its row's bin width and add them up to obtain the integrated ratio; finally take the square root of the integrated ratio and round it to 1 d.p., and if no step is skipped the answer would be 1.8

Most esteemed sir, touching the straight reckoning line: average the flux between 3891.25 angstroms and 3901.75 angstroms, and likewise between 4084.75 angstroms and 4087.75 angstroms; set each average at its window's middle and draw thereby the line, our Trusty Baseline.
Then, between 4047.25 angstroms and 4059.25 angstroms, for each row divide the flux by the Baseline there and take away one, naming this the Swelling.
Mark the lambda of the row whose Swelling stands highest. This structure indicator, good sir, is 4051.0 angstroms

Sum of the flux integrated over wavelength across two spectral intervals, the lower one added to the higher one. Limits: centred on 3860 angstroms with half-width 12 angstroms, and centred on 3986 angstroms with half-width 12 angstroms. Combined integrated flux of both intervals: 316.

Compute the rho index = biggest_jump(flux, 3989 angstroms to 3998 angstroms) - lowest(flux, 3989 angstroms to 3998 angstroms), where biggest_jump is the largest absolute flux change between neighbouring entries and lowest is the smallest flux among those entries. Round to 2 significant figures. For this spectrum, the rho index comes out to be -6.5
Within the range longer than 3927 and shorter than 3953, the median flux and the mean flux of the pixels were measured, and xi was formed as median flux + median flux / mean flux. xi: 4.6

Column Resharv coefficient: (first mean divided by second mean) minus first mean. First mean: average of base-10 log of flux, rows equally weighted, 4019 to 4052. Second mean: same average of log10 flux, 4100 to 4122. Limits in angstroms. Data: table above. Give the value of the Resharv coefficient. 0.066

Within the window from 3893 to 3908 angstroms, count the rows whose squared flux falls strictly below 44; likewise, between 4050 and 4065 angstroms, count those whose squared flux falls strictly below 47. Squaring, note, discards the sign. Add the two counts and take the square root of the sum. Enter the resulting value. 3.2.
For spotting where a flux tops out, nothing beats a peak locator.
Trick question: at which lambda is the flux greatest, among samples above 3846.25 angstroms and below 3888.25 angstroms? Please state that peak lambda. 3848.5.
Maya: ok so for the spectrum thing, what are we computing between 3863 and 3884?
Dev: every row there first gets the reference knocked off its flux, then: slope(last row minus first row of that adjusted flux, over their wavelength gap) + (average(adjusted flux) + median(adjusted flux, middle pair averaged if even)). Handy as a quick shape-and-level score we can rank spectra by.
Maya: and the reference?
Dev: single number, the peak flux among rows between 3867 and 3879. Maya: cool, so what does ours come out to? -1.7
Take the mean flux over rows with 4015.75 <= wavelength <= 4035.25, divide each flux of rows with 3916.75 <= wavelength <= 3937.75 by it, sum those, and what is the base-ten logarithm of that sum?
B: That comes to 0.77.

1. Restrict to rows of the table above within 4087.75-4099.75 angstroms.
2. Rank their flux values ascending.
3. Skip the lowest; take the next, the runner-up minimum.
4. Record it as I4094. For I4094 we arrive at 8.22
